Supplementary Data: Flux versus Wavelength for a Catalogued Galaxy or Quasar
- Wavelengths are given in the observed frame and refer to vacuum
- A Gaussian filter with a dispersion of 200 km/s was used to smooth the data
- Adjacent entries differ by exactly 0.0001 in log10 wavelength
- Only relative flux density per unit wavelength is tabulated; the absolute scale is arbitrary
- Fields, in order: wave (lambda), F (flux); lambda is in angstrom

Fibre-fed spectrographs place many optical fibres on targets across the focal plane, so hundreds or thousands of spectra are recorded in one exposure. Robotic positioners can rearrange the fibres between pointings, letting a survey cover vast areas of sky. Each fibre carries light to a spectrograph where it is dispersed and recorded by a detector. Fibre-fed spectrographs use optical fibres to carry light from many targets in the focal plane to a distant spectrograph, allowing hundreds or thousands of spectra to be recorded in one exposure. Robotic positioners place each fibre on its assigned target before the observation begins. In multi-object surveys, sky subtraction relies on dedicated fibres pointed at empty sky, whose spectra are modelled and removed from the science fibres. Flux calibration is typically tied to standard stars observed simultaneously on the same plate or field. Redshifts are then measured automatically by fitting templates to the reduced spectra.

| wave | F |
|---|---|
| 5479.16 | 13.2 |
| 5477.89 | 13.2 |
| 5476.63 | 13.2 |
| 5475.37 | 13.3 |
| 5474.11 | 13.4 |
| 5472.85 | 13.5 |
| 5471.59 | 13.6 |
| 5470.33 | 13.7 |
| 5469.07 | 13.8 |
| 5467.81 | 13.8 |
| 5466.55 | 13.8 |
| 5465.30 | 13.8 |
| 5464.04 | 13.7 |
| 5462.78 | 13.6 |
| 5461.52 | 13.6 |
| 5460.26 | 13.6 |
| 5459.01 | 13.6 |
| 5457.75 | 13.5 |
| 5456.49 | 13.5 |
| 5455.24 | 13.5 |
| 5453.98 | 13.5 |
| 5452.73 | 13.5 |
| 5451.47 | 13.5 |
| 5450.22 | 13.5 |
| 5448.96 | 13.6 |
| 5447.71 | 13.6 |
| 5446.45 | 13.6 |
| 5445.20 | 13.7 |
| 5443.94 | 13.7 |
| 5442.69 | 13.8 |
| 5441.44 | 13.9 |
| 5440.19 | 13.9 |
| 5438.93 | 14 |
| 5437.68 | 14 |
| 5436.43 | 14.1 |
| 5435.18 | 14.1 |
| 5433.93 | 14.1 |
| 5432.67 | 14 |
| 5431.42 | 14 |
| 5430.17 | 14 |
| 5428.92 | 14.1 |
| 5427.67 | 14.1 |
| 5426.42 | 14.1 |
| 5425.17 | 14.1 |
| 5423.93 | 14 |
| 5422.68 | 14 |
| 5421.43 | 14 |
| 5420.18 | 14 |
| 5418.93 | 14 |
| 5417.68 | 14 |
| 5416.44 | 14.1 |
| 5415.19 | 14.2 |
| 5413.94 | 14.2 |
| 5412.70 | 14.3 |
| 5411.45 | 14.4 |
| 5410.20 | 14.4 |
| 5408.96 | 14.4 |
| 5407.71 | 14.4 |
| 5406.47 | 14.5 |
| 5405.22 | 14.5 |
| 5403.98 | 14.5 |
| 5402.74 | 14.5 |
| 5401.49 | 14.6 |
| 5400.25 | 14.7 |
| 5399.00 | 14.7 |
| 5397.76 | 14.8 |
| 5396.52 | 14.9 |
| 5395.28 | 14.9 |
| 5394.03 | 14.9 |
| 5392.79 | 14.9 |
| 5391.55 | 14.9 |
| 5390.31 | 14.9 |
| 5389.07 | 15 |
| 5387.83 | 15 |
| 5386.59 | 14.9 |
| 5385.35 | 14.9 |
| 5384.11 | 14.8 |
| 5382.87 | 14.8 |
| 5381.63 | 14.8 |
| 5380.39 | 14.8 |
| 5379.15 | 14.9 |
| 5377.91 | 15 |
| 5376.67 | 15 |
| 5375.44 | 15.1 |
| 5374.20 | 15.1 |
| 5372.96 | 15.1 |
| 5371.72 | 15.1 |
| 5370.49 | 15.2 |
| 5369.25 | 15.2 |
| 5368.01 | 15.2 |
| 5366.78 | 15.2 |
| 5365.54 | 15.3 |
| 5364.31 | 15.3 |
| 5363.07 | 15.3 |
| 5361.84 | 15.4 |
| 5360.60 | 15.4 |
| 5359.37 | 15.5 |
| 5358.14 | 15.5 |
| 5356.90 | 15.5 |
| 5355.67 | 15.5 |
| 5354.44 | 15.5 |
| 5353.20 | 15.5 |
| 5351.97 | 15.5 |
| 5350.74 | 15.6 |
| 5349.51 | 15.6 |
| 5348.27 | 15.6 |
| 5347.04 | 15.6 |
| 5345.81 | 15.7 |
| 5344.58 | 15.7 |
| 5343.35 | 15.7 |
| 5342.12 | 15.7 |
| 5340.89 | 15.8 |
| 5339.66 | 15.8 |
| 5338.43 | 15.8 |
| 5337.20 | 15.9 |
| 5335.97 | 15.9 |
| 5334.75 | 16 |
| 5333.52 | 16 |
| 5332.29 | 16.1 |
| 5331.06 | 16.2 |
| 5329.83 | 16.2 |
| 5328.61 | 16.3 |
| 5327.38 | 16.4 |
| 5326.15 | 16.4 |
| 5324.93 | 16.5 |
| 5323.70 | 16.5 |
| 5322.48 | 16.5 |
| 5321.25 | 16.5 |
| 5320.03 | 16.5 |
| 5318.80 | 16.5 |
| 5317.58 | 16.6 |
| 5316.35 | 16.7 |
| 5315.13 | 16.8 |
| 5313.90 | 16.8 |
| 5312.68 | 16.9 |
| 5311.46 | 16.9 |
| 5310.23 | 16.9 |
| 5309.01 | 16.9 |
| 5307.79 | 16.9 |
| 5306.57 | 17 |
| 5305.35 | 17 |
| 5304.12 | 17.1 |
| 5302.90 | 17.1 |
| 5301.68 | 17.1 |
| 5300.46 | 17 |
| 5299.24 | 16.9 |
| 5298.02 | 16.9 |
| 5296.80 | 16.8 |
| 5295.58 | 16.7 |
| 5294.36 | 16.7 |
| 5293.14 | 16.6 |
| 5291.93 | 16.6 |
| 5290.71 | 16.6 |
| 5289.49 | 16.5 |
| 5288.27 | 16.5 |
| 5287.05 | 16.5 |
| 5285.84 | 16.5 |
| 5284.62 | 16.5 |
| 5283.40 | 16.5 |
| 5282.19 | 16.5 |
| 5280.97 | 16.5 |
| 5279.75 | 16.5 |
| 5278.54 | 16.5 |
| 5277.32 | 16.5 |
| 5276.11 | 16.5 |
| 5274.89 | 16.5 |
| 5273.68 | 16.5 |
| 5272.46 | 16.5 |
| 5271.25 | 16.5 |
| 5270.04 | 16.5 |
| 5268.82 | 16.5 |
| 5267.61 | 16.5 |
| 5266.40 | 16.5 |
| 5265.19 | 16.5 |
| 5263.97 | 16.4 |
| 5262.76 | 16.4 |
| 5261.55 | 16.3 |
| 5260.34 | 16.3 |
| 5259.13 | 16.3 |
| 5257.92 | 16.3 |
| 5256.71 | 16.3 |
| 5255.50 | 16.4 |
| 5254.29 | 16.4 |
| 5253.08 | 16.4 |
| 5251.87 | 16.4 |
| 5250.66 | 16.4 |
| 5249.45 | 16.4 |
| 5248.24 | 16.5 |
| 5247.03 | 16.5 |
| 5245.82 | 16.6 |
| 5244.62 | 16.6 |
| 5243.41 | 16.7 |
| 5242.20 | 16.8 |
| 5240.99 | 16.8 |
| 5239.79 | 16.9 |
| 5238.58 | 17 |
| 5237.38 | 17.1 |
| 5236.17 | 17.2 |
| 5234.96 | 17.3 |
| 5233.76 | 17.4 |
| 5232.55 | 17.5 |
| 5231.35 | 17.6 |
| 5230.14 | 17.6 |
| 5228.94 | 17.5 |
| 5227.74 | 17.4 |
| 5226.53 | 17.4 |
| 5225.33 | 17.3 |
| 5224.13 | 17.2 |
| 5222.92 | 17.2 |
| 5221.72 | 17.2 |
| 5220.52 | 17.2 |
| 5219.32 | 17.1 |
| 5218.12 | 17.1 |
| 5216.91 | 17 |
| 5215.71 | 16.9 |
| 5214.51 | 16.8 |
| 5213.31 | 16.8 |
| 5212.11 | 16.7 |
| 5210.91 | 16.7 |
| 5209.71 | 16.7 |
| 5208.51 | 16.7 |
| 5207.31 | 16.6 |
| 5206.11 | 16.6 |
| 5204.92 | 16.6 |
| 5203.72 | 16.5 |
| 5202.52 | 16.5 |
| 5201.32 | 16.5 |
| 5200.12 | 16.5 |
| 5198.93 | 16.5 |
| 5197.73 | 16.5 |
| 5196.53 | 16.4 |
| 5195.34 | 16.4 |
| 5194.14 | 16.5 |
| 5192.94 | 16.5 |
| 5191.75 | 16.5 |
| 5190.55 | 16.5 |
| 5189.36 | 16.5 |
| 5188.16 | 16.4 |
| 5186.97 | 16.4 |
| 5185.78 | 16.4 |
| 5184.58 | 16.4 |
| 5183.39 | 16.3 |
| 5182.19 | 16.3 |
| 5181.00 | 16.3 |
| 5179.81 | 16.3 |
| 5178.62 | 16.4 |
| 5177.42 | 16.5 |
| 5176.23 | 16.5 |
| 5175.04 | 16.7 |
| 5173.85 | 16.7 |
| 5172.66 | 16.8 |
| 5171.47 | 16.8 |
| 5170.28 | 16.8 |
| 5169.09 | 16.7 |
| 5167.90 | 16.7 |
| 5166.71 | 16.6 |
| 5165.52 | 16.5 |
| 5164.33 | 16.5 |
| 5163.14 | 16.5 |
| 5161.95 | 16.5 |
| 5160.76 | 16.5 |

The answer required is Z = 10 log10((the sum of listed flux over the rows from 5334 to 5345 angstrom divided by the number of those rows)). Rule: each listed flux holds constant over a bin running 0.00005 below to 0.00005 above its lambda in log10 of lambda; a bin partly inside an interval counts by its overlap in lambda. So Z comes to 12.0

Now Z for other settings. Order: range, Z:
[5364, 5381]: 11.8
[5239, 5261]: 12.2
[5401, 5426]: 11.5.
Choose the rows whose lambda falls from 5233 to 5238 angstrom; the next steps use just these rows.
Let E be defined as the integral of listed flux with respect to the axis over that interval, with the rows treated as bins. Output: 86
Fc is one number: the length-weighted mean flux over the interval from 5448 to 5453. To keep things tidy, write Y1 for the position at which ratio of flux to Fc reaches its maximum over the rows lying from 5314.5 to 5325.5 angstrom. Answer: 5315.13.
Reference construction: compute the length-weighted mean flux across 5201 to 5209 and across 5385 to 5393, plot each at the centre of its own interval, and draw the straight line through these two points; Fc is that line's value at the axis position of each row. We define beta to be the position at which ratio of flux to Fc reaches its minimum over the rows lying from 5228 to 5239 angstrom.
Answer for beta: 5238.58 angstrom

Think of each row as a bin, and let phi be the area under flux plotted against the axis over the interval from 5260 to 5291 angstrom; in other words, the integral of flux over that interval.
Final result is 511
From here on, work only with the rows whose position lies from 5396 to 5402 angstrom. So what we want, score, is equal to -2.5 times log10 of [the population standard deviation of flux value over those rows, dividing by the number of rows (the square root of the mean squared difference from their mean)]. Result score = 2.5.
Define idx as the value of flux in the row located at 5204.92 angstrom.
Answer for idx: 16.6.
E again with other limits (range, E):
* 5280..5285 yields 82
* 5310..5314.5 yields 76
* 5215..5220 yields 85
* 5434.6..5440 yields 76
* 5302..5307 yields 85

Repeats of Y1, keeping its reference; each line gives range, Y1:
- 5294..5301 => 5300.46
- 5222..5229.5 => 5228.94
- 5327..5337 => 5327.38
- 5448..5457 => 5448.96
